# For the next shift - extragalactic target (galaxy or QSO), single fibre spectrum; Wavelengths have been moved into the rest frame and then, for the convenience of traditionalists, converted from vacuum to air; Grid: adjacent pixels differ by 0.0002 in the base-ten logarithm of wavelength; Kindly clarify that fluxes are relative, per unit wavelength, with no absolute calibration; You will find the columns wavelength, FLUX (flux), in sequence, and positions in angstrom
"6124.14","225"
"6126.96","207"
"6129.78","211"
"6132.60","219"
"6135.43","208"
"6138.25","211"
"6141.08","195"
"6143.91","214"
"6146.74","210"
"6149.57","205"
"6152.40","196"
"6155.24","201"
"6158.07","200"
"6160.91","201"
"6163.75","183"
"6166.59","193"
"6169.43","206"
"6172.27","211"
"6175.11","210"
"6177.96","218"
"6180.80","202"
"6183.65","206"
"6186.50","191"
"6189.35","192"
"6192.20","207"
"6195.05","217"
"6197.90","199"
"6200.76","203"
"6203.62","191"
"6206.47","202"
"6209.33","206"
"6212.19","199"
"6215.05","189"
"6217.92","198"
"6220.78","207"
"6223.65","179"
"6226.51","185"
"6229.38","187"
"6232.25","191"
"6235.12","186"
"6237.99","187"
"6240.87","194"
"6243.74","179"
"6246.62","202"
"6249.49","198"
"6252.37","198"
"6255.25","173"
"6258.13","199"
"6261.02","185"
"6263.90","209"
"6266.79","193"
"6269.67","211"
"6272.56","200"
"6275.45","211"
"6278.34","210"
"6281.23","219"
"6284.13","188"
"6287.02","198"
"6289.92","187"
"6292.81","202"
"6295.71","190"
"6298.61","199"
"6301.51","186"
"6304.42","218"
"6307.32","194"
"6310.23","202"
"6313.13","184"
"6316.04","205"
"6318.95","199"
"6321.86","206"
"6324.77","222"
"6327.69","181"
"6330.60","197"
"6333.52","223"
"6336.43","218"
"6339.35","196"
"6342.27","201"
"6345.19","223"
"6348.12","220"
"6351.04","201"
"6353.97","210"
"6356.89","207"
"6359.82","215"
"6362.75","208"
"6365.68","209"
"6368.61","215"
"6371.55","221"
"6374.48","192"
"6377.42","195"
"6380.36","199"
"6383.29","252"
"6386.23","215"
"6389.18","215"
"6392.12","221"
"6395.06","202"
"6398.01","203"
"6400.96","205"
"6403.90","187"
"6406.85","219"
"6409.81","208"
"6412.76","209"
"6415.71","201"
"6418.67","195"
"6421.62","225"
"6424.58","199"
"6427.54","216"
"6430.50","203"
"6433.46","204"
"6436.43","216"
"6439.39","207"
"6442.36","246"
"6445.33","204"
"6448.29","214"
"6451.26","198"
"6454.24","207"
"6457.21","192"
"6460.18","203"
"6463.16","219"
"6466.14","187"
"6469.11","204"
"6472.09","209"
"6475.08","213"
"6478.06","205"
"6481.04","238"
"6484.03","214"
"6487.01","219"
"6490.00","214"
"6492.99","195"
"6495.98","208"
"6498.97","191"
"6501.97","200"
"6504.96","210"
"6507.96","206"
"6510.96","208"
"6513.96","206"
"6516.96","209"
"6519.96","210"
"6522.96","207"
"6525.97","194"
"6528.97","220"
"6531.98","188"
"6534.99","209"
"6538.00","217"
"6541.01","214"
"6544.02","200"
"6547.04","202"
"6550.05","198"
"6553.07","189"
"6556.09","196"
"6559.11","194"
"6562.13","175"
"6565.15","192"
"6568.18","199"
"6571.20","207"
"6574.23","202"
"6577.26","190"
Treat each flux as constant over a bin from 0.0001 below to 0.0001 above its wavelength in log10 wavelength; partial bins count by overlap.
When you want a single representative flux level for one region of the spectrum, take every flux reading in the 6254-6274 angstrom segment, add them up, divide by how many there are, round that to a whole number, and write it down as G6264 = 196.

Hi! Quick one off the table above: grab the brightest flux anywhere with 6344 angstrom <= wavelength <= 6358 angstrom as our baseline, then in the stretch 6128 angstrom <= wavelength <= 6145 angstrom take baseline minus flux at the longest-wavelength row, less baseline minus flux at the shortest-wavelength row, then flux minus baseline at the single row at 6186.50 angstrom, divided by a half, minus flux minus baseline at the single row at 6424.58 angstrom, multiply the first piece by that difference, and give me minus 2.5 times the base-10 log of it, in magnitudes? -5.2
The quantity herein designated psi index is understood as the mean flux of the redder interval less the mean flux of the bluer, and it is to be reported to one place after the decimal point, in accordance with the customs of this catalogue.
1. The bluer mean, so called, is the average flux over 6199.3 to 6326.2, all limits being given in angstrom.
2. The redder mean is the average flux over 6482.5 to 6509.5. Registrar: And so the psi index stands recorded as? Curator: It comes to 9.3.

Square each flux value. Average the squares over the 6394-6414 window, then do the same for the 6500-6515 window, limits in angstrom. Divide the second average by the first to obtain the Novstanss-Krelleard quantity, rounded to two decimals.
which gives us 1.01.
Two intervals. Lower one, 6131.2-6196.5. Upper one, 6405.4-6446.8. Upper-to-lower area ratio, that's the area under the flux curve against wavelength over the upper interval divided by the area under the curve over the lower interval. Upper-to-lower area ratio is 0.7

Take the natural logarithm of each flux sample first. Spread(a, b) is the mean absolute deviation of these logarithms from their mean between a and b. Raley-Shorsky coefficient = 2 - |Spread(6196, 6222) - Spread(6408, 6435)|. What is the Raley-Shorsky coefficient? 1.99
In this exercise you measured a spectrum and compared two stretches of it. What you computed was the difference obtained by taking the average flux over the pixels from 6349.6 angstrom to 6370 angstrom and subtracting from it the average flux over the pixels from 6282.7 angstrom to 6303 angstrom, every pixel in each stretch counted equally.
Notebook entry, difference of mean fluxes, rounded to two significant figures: 16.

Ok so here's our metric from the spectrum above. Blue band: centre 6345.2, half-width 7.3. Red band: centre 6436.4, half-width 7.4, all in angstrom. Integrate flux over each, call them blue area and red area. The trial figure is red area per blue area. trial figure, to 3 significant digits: 1.05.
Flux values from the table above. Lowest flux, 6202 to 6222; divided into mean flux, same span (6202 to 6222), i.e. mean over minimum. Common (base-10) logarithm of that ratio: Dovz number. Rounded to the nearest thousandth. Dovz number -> 0.022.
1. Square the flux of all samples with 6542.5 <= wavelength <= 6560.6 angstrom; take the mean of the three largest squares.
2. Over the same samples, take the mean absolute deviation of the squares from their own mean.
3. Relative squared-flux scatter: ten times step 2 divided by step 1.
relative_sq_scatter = 0.34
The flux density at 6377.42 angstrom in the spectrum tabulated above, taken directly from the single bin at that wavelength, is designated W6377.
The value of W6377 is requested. 195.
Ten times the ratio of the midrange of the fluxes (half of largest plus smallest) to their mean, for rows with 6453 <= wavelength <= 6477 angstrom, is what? 9.94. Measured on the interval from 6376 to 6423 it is 10.48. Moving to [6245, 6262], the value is 9.74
